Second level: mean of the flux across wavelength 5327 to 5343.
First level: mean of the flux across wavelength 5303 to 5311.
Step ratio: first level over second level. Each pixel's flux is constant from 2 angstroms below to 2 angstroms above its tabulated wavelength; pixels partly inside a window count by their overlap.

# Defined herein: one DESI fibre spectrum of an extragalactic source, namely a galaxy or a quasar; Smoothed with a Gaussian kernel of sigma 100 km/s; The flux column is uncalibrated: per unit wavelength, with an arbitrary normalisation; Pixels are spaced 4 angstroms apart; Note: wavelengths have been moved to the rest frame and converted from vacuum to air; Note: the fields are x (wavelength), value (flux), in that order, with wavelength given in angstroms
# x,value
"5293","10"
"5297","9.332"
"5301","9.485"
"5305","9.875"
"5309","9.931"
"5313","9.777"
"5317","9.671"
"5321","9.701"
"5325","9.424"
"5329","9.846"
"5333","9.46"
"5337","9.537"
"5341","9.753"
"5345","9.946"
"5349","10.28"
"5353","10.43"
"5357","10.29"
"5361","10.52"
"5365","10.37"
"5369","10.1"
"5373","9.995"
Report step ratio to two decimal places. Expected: 1.03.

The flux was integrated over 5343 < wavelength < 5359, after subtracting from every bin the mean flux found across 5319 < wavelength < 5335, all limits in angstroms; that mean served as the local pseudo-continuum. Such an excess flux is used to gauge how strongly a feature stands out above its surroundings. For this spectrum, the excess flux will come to 10.1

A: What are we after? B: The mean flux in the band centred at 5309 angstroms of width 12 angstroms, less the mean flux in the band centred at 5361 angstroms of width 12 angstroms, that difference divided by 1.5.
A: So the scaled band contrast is -0.35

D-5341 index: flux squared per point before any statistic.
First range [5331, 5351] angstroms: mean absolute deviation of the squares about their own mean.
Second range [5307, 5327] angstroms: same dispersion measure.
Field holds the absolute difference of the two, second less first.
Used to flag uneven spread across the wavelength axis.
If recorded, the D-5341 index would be 2.6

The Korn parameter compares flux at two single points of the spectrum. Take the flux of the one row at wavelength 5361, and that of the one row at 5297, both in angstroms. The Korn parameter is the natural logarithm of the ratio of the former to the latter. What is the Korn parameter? 0.12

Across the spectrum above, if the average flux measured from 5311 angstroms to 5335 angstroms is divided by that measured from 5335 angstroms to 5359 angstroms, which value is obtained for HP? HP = 0.96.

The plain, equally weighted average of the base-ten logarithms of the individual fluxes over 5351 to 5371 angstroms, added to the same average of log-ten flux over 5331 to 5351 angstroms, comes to 2.01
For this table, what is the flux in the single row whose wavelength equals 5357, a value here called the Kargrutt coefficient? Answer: 10.29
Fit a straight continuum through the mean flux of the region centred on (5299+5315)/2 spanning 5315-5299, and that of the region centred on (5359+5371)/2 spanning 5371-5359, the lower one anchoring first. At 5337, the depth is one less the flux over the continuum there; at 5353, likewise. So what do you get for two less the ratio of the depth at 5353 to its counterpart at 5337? 2.4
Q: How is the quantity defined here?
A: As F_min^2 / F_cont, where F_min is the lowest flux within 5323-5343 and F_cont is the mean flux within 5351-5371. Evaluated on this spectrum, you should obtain 8.59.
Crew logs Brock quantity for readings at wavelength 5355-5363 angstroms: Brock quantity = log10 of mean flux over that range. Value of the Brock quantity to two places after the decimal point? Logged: 1.02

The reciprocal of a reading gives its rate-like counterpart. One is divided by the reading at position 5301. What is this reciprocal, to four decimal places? 0.1054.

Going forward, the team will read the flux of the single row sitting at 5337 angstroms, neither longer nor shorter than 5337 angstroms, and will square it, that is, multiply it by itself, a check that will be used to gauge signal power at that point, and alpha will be 91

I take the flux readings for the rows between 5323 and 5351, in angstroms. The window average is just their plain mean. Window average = 9.75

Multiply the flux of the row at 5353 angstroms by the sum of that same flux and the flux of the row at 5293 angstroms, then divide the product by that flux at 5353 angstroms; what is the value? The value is 20.4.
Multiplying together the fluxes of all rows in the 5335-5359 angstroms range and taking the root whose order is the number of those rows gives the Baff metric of 10.0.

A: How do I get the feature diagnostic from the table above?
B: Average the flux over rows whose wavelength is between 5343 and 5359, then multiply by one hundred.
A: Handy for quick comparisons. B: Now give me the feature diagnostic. 1024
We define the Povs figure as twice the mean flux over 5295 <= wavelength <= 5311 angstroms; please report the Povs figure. 19.3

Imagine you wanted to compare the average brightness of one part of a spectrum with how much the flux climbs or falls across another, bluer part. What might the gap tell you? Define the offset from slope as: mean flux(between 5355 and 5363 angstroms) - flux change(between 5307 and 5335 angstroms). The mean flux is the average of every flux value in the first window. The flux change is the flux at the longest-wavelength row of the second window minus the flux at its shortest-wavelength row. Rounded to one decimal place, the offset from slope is 10.9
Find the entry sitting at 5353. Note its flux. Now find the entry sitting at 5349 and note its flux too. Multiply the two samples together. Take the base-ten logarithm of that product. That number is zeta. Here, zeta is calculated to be 2.03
